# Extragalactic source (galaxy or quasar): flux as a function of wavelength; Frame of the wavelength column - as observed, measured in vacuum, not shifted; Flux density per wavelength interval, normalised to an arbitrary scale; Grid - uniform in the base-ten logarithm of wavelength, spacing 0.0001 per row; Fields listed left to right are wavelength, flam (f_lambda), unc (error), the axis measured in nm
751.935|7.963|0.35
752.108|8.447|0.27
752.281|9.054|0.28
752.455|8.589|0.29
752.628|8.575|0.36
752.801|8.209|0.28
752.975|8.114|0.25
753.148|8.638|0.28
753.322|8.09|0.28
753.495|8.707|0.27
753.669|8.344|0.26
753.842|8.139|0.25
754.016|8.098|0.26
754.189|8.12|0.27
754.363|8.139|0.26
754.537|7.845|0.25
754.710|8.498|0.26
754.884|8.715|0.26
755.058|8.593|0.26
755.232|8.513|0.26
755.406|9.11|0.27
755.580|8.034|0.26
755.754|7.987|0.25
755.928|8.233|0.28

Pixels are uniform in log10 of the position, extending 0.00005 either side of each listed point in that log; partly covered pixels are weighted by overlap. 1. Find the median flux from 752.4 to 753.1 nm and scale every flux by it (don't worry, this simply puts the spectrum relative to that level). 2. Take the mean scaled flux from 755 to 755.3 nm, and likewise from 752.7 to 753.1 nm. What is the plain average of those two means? 1.00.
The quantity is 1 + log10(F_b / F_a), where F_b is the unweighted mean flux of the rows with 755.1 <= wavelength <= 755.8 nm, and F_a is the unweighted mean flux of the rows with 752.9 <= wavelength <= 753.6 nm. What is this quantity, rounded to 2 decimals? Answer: 1.00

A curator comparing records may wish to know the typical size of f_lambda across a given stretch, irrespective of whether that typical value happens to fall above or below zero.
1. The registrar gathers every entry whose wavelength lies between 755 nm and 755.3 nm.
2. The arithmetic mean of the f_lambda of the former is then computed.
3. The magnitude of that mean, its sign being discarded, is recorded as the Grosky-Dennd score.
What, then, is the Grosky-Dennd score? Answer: 8.55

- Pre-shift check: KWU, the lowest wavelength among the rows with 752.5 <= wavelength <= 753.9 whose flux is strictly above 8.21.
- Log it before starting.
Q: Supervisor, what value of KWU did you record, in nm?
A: 752.628 nm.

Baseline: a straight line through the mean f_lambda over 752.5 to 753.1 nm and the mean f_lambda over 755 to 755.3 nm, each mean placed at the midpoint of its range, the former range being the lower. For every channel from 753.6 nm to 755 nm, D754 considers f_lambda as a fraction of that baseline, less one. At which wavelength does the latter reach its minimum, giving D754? 754.537 nm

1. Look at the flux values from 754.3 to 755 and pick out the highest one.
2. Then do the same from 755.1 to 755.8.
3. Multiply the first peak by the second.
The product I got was 79.4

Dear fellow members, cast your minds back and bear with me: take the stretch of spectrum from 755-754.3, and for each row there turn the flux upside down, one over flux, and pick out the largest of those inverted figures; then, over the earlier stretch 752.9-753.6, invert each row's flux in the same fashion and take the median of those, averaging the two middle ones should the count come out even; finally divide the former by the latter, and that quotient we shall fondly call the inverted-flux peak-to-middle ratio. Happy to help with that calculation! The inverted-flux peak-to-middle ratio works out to 1.07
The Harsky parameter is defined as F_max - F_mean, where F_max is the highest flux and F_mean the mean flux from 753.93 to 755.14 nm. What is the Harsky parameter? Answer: 0.43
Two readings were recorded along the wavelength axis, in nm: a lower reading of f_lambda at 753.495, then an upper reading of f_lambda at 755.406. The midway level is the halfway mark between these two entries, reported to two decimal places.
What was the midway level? 8.91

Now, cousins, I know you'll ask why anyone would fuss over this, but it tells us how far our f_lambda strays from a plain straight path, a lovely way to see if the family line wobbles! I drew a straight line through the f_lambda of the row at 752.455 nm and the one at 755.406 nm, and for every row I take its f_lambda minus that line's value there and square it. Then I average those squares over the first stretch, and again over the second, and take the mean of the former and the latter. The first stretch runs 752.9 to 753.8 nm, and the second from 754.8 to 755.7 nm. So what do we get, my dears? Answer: 0.3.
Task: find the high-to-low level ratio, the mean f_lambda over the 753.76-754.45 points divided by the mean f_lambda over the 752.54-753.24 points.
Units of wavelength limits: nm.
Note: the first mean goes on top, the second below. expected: 0.97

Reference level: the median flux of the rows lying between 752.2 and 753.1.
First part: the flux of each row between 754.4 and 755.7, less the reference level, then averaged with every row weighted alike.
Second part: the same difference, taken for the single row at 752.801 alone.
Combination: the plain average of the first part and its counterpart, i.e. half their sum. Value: -0.2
